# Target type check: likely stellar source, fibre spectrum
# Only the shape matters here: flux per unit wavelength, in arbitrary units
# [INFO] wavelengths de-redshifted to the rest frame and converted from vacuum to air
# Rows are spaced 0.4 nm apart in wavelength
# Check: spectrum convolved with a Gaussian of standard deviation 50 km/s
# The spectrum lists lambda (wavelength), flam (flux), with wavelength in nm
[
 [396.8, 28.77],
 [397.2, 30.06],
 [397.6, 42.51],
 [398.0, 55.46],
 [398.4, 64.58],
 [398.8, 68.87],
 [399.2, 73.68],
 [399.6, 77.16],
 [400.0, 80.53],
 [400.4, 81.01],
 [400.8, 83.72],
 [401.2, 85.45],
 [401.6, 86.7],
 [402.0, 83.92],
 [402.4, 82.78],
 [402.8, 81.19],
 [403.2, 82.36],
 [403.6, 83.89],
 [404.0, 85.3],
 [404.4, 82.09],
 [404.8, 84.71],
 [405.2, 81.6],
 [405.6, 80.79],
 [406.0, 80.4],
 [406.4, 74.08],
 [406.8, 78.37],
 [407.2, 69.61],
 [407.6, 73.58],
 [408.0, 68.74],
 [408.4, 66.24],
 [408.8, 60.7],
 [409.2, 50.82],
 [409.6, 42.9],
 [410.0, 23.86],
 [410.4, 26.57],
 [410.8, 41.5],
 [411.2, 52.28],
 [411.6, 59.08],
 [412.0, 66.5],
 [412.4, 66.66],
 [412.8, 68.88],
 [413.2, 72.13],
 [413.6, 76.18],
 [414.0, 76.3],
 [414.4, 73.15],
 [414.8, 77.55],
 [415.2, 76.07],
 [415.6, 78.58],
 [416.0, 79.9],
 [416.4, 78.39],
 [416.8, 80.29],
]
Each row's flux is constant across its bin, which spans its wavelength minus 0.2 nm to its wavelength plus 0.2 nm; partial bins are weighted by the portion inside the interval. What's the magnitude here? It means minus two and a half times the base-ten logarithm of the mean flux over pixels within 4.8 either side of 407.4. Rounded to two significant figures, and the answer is -4.6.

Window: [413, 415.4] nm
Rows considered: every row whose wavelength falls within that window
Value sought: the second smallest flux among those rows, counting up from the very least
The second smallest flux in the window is 73.15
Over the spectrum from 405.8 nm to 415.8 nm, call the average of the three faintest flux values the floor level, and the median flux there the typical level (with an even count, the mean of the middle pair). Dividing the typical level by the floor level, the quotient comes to 2.25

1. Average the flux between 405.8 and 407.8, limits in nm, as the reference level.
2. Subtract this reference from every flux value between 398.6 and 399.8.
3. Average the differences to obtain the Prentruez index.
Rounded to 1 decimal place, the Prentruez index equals -2.0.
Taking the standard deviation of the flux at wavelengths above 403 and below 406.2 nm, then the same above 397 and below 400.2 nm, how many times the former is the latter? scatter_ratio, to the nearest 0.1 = 9.8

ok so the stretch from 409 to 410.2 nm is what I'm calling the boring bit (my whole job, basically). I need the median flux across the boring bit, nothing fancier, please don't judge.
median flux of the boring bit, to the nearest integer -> 43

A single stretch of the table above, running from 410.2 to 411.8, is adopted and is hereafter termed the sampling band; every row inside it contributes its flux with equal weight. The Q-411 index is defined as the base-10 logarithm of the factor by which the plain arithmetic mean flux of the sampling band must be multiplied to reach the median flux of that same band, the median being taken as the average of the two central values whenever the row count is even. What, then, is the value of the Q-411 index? 0.019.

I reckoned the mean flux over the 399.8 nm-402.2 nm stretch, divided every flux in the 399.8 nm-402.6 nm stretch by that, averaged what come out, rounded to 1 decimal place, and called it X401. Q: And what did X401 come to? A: 1.0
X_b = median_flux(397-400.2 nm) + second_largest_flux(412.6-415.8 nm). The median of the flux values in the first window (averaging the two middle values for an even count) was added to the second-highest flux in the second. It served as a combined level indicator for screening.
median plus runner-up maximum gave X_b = 144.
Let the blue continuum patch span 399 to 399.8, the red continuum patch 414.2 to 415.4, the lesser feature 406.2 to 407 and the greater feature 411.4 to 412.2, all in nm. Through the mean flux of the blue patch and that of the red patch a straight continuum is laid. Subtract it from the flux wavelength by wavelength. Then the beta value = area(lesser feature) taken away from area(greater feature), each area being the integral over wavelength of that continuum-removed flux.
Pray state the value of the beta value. -10.8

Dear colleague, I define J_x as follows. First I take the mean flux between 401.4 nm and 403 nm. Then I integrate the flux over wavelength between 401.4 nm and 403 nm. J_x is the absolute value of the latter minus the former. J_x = 50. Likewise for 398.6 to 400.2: 45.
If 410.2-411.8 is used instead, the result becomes 27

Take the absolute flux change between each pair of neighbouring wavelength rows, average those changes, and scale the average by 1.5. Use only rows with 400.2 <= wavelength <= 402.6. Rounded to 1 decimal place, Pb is 2.9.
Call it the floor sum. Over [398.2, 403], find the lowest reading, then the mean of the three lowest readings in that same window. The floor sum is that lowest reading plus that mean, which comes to 134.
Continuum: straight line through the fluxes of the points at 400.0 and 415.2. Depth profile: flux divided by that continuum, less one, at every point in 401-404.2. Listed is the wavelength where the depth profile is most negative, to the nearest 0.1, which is 402.8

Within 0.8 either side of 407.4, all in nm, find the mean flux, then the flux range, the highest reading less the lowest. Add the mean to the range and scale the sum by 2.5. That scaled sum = 206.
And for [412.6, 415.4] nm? 207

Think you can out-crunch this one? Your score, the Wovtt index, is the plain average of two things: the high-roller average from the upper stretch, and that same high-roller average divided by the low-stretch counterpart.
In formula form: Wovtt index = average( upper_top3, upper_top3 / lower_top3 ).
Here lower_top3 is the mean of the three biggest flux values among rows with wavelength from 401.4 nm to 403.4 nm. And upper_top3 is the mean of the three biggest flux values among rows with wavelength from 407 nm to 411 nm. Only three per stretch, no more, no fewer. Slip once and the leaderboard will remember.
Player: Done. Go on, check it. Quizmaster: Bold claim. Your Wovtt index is 36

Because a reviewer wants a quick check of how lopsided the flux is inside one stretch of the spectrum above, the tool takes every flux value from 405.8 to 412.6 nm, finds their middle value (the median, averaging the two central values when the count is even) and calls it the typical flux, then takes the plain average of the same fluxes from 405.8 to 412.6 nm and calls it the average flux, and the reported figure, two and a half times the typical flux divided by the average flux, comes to 2.81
